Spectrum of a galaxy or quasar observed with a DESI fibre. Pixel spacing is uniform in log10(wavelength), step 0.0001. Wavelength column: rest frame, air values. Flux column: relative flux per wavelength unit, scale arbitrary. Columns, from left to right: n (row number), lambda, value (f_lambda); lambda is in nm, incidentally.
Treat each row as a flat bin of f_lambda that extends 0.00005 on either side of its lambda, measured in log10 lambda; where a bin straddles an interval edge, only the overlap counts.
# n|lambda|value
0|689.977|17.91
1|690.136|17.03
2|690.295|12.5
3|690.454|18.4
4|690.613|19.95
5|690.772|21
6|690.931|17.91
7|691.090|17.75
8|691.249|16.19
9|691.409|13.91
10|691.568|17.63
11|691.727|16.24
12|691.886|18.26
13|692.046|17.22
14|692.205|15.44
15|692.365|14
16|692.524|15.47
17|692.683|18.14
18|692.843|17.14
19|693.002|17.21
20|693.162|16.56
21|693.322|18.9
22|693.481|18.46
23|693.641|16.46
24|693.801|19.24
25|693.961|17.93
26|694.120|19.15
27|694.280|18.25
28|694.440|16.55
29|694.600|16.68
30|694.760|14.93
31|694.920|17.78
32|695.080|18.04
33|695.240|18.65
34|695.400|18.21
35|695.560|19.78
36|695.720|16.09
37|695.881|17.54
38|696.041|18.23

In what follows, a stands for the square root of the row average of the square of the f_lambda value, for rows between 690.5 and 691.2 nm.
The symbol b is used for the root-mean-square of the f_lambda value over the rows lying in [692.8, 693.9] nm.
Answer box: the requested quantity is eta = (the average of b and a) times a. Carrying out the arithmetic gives 355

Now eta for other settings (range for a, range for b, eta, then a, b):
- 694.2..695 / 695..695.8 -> 296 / 16.9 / 18.2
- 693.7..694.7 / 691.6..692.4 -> 309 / 18.0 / 16.3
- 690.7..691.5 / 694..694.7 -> 308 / 17.5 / 17.7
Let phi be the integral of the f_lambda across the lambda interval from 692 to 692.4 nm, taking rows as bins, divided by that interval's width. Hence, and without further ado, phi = 15.6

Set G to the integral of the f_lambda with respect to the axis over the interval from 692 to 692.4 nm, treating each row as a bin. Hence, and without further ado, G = 6.2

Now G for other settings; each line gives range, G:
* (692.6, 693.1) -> 8.7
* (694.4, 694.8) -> 6.4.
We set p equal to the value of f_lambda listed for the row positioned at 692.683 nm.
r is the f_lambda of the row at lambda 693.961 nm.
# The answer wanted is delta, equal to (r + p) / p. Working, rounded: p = 18.14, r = 17.93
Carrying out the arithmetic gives 1.99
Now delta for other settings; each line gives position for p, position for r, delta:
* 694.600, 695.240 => 2.12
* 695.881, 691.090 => 2.01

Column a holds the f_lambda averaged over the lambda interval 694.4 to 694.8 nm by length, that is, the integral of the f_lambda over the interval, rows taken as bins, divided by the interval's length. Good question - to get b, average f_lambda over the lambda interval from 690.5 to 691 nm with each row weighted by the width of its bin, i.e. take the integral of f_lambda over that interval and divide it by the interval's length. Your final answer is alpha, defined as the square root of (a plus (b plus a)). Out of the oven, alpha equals 7.20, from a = 16.1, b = 19.6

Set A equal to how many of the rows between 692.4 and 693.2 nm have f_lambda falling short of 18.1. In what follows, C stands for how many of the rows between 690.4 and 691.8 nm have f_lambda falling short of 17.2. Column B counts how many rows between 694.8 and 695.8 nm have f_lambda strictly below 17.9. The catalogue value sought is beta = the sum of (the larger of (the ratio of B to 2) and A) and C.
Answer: 7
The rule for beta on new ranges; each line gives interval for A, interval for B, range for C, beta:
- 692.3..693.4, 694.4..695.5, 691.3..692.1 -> 7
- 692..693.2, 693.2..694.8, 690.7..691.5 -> 9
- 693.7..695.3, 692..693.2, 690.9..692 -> 9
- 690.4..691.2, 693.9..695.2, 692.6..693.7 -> 5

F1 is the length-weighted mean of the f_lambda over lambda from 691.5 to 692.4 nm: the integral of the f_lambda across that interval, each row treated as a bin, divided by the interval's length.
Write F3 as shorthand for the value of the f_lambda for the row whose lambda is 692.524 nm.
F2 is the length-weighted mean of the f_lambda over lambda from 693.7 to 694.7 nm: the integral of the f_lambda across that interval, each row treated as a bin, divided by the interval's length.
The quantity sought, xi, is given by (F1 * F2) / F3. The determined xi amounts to 19.1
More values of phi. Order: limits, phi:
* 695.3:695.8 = 18.1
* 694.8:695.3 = 17.9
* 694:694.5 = 18.1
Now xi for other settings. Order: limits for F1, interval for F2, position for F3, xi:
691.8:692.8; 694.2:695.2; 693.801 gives 14.6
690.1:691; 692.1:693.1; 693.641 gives 17.6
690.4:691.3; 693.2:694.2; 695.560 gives 17.2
